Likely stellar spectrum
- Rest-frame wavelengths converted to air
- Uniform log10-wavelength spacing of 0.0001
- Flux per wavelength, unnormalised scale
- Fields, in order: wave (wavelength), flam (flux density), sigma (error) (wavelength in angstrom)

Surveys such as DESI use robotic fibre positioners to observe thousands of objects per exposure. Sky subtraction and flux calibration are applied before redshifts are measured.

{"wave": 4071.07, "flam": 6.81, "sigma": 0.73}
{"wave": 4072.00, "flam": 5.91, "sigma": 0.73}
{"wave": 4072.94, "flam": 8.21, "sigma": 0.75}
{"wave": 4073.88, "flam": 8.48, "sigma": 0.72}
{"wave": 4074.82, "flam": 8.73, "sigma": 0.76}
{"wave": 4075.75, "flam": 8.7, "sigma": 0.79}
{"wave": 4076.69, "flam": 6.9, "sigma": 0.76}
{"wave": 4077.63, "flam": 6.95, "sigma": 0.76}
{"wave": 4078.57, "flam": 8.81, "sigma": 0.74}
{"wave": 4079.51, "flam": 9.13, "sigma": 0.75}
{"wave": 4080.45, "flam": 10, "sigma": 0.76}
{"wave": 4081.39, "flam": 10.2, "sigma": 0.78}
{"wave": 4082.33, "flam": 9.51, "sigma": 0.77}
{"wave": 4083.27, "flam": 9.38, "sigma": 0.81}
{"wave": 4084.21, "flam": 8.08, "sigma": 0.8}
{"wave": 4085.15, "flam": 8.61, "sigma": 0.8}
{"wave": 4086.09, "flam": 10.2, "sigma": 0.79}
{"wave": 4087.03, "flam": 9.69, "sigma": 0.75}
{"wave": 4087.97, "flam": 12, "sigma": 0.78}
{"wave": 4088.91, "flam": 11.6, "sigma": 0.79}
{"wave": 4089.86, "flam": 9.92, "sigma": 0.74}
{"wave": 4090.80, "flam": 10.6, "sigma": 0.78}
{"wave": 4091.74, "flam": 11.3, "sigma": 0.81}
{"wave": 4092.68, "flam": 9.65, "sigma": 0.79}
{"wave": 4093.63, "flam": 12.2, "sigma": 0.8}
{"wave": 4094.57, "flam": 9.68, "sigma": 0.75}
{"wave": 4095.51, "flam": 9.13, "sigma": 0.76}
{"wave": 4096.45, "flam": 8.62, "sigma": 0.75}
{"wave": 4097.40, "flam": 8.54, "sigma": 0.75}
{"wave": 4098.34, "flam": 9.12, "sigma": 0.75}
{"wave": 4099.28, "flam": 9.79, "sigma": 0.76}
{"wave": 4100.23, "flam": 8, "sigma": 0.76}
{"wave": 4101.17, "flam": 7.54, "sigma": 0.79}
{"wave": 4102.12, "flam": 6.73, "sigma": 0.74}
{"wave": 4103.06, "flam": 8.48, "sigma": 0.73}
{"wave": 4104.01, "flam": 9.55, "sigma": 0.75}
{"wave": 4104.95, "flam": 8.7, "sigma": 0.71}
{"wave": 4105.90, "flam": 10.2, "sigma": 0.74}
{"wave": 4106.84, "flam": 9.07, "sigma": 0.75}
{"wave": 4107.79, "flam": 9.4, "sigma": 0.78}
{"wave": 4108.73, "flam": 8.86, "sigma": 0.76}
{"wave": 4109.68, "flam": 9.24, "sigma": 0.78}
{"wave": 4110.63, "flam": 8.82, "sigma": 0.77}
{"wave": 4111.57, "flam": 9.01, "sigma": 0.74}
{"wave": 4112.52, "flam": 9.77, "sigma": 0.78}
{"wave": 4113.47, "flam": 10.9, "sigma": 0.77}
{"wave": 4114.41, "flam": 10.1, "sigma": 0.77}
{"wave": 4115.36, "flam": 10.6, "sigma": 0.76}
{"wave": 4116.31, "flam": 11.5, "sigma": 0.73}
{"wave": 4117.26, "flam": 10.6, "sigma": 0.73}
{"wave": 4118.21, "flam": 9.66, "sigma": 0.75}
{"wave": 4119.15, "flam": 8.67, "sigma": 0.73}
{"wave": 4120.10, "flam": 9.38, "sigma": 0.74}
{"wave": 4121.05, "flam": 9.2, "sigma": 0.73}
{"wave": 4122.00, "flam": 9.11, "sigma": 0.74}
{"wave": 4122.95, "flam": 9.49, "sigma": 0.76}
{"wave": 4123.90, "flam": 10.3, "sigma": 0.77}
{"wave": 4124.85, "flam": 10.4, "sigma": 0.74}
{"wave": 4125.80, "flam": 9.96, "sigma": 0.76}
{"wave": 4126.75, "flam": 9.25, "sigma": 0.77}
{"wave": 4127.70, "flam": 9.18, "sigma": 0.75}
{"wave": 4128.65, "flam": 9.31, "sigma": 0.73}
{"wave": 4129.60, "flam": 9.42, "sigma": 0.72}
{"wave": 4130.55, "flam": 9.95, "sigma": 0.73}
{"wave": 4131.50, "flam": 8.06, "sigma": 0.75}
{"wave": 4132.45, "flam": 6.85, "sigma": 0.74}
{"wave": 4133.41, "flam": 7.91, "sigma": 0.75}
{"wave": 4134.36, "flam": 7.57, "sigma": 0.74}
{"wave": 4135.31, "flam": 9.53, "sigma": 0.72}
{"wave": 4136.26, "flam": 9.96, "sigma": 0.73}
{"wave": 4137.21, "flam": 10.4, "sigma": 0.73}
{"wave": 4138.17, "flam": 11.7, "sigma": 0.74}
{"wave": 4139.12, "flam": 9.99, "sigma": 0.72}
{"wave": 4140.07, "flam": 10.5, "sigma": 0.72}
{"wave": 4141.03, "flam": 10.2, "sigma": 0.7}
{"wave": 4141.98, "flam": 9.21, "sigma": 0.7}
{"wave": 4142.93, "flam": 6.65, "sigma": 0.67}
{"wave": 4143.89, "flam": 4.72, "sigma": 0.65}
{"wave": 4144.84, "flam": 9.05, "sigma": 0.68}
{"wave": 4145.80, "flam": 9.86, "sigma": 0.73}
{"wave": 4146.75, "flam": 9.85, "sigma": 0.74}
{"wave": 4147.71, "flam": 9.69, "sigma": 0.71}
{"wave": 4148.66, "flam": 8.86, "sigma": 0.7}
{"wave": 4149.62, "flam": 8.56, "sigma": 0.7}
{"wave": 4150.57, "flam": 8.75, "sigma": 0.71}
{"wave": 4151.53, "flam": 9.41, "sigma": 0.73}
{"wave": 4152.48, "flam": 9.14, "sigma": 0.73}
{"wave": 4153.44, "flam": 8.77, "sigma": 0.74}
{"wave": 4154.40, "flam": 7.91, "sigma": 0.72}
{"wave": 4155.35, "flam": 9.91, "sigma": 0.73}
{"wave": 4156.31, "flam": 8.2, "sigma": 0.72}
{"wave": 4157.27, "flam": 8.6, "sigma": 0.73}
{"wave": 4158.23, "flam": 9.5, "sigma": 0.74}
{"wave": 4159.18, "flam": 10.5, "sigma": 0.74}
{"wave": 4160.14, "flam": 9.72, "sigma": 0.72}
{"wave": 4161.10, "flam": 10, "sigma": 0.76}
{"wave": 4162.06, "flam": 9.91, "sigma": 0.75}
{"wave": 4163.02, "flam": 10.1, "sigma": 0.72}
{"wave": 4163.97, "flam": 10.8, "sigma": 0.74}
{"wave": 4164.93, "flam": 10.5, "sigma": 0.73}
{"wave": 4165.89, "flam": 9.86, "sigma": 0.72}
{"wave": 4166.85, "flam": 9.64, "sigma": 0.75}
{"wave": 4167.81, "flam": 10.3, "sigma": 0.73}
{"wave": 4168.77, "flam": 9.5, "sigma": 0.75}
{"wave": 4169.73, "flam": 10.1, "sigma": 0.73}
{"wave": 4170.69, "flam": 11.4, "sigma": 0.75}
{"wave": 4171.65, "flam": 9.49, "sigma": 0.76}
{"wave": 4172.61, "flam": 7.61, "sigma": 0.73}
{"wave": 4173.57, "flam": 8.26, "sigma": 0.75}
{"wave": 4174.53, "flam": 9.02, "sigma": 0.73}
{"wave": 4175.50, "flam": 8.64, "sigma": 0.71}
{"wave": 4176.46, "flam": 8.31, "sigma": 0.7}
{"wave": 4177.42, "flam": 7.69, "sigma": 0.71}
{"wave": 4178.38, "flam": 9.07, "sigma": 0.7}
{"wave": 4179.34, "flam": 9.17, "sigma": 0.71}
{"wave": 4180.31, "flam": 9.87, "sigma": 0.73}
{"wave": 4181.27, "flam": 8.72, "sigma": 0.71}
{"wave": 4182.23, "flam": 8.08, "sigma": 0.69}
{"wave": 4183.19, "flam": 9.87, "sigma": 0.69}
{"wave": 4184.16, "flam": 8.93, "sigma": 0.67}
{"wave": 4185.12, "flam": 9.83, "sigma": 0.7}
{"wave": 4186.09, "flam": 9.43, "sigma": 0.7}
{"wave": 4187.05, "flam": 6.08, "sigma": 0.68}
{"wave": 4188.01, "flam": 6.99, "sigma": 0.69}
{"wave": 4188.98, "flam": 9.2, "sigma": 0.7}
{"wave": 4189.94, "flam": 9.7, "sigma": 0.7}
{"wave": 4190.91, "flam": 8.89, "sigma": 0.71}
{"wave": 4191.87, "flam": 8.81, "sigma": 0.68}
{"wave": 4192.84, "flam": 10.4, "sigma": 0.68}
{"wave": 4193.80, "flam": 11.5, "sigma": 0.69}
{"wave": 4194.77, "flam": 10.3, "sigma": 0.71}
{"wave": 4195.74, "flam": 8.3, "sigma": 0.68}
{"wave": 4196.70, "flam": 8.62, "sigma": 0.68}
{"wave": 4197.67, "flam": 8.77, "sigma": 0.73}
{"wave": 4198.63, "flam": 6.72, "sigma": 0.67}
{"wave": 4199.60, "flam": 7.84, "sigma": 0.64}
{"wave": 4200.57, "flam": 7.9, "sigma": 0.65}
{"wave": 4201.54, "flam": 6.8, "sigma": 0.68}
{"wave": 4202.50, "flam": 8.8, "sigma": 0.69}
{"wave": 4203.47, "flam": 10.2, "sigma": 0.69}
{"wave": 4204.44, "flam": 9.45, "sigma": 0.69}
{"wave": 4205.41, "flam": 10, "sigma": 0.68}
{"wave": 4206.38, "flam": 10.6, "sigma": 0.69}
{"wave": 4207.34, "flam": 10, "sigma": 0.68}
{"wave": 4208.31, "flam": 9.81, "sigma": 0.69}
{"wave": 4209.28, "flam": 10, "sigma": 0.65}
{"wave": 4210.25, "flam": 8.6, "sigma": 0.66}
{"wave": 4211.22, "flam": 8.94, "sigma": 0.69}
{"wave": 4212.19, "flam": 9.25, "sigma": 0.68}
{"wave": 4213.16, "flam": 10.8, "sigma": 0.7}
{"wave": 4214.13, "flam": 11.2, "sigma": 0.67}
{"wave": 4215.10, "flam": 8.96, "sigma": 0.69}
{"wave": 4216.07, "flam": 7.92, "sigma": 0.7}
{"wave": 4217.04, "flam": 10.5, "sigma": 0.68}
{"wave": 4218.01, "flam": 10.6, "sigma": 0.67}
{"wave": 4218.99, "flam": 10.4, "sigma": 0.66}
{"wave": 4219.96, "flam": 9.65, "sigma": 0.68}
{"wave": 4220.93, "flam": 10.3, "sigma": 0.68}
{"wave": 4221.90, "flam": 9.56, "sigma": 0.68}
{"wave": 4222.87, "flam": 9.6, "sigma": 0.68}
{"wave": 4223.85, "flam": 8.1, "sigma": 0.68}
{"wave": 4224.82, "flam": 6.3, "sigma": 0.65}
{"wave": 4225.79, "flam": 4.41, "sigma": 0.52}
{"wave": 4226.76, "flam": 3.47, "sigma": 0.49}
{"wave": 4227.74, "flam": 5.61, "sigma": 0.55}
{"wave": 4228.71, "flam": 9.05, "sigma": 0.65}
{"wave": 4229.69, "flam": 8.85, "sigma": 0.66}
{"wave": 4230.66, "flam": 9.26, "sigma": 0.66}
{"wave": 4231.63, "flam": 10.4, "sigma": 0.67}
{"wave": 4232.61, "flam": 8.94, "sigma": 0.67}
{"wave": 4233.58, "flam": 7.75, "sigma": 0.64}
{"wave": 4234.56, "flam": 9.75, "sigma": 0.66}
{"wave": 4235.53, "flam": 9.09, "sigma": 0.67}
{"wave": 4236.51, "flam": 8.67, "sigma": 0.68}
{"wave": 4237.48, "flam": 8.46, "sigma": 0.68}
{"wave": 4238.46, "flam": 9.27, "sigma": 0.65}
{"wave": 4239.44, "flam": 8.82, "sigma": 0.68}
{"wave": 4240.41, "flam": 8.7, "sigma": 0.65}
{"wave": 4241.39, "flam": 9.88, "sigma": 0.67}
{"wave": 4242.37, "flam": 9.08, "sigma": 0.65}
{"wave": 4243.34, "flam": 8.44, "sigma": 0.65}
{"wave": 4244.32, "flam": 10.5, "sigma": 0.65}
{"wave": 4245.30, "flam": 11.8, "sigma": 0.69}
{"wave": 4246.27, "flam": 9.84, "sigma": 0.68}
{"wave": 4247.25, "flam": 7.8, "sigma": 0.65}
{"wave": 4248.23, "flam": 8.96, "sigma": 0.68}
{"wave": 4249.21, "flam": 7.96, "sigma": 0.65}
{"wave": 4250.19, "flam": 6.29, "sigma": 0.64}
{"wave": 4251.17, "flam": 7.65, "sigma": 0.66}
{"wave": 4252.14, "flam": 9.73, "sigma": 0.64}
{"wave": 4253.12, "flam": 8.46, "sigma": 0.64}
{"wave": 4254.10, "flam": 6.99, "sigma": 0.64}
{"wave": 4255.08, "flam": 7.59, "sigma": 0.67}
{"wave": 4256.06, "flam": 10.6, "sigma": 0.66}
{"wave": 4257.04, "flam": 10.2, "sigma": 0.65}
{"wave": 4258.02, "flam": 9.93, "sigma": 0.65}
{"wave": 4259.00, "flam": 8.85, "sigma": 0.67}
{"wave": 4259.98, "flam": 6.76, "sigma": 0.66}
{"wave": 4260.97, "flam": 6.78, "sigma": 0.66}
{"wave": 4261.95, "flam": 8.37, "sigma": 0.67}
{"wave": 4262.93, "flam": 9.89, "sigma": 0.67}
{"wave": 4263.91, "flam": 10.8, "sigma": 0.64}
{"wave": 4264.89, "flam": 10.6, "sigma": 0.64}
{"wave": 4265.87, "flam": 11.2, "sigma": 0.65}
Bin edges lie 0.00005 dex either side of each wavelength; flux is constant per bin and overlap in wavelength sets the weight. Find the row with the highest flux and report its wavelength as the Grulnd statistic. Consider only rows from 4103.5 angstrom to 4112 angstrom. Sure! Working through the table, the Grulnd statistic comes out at 4105.90 angstrom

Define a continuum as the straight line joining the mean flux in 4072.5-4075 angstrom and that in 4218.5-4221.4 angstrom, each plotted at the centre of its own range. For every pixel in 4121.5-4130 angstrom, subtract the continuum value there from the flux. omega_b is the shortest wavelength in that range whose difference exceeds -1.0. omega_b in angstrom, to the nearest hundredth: 4122.00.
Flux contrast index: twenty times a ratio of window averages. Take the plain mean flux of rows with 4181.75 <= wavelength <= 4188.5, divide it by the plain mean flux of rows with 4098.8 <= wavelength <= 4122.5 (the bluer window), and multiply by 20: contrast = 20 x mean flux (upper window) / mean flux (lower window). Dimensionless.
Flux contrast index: 18.2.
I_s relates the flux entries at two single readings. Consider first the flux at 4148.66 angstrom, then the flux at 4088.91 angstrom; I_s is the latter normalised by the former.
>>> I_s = 1.31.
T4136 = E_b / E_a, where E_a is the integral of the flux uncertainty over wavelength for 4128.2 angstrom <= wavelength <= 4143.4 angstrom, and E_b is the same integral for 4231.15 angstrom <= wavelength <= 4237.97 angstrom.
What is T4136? 0.4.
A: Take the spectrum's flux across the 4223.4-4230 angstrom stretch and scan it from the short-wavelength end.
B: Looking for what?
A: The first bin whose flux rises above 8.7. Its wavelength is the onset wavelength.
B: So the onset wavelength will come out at 4228.71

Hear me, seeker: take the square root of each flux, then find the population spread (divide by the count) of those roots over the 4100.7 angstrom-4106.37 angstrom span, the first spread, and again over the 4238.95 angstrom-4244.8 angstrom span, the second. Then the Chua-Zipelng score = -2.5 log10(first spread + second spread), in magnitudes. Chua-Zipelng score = 1.2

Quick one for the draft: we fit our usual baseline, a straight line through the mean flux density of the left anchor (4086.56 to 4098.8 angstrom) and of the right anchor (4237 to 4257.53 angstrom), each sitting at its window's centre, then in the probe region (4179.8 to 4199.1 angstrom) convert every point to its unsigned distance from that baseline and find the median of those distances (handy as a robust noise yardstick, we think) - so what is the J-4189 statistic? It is 0.62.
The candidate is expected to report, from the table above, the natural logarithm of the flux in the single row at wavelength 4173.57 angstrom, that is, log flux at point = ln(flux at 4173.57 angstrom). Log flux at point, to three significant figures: 2.11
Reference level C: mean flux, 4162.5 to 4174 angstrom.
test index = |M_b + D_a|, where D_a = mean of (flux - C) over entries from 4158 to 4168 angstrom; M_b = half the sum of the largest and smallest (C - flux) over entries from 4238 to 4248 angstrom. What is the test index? 0.28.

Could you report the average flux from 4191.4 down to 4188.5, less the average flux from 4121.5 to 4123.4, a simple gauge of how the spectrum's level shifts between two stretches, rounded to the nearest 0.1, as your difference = 0.0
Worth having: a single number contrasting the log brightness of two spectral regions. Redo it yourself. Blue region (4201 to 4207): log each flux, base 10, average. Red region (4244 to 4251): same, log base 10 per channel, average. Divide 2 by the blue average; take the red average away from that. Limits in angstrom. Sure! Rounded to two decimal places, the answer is 1.13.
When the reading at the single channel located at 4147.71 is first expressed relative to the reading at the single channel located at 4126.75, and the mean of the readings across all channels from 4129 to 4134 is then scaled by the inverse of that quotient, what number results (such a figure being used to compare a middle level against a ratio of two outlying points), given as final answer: 8.1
